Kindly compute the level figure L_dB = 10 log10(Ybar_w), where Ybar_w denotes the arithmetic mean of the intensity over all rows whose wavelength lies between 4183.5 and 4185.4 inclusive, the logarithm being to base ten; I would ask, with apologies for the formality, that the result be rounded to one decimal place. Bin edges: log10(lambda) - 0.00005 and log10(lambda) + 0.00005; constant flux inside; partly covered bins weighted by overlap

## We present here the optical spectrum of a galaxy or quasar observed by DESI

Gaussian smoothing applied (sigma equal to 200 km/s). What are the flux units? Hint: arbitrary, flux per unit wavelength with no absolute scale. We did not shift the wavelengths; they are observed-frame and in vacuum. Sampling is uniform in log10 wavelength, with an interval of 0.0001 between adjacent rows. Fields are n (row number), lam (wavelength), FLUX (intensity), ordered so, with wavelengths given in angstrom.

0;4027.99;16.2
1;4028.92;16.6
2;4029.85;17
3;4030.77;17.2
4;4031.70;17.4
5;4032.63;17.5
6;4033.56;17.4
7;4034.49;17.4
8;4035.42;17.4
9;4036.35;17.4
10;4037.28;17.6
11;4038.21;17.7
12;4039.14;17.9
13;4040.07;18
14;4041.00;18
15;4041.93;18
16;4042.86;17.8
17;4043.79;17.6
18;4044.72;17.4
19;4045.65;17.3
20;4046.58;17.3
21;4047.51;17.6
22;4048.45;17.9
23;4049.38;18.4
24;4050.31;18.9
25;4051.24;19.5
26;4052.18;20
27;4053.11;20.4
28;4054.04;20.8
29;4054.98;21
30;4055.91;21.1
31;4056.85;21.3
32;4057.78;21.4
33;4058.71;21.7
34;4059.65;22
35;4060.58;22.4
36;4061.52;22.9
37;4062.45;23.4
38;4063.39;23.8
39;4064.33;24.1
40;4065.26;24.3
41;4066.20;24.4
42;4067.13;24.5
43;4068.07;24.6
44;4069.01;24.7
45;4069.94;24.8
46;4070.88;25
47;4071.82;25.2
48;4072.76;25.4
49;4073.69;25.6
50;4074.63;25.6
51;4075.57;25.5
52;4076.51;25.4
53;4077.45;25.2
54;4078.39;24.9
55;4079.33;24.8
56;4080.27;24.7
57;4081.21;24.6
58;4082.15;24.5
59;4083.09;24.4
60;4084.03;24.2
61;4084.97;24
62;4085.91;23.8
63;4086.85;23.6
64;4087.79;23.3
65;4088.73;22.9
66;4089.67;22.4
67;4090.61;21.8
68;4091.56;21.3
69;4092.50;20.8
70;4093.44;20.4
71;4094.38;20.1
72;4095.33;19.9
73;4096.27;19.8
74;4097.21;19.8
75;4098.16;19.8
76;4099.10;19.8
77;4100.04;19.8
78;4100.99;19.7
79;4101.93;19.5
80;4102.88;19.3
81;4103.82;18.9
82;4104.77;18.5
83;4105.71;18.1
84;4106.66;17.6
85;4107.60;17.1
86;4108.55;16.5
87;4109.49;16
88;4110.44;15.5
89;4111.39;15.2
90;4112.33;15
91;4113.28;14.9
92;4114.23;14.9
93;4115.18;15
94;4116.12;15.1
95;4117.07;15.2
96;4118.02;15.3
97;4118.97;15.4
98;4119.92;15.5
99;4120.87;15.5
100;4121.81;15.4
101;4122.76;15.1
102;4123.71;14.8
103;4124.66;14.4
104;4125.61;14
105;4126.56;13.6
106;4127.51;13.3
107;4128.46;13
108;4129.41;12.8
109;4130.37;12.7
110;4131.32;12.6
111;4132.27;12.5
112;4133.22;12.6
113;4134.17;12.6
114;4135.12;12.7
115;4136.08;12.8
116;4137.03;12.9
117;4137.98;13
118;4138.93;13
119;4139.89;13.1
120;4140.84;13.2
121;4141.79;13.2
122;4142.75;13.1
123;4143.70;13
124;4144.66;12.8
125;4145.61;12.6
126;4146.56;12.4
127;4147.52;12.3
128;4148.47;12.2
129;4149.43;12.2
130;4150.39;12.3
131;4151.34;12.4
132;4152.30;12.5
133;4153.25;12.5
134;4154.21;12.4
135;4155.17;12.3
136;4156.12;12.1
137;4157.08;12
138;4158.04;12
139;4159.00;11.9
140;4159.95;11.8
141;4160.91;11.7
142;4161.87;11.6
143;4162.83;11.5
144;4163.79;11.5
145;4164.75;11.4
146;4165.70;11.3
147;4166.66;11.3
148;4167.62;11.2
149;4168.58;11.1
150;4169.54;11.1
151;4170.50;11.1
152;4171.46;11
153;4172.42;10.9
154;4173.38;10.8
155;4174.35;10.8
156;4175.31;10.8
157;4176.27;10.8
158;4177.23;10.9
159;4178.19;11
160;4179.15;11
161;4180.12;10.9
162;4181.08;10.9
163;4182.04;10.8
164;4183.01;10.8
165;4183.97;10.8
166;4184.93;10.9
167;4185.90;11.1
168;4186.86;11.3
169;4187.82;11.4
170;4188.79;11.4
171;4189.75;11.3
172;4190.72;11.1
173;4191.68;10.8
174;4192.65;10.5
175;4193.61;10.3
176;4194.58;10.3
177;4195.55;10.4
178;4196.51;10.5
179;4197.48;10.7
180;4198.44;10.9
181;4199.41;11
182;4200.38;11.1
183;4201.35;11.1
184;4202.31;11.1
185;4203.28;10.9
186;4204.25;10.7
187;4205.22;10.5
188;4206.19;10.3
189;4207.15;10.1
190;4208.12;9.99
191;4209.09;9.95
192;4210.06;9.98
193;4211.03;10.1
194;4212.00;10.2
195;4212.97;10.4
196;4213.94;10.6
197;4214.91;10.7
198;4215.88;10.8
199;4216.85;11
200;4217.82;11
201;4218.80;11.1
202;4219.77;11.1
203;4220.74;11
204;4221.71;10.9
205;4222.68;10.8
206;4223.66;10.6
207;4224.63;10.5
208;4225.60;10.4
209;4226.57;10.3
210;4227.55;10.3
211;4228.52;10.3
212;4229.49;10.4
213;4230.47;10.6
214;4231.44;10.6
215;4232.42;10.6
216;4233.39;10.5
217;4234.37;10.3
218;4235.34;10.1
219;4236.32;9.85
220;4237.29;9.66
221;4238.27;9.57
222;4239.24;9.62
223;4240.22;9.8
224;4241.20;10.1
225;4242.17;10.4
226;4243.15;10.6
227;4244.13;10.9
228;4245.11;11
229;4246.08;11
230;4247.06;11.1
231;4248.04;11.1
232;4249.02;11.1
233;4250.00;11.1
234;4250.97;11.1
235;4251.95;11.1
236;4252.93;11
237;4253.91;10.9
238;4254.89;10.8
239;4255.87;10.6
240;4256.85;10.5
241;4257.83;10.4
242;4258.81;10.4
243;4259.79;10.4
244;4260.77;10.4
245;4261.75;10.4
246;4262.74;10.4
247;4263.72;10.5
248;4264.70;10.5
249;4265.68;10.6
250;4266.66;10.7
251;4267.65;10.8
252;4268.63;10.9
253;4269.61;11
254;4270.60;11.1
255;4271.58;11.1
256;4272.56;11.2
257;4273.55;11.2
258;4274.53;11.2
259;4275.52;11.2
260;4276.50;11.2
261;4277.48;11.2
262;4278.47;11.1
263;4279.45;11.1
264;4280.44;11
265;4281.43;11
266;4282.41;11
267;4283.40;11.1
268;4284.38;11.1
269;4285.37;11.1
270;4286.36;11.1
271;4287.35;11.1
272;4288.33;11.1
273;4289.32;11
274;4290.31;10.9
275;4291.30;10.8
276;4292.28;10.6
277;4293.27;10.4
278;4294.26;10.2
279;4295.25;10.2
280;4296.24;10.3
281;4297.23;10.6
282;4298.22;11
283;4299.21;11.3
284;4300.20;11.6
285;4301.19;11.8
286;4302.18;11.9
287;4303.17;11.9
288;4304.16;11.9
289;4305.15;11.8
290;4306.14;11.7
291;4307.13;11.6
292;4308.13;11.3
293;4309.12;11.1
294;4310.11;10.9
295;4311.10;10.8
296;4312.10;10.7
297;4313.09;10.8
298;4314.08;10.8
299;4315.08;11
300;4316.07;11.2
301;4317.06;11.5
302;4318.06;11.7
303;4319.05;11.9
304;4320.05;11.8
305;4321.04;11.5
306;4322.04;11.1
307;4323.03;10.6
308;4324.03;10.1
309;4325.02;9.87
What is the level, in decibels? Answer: 10.4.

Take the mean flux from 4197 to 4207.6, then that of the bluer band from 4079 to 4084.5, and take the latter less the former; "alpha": 14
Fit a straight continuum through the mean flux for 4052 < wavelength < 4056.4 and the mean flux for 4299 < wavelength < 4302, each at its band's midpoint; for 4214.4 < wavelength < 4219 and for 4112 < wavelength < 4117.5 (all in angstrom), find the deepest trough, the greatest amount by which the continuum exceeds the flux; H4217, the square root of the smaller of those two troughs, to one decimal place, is 1.9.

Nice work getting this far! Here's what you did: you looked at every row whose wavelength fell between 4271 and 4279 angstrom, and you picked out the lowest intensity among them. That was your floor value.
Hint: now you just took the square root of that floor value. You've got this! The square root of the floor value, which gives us 3.33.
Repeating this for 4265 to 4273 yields 3.26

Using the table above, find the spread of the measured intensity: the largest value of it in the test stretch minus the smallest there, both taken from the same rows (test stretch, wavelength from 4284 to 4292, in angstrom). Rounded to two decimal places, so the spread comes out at 0.30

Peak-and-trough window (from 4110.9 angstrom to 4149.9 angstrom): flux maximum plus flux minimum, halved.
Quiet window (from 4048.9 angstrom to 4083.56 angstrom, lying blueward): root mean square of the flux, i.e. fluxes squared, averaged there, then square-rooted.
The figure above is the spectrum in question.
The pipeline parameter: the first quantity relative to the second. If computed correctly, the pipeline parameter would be 0.59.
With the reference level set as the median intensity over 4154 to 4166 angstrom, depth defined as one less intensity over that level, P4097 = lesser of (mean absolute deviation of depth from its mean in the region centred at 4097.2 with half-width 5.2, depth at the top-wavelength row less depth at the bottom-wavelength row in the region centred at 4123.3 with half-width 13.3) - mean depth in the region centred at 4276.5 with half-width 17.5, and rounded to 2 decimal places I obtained -0.05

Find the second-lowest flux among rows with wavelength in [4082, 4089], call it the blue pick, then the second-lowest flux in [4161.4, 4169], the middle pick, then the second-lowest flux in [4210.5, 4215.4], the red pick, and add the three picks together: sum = 45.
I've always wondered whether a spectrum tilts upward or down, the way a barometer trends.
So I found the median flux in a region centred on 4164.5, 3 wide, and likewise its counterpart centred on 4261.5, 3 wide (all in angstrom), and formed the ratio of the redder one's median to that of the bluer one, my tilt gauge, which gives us 0.91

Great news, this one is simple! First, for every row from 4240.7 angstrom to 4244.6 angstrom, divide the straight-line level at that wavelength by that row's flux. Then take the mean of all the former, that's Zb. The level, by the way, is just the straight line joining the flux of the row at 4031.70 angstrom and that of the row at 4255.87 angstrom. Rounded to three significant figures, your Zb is 1.05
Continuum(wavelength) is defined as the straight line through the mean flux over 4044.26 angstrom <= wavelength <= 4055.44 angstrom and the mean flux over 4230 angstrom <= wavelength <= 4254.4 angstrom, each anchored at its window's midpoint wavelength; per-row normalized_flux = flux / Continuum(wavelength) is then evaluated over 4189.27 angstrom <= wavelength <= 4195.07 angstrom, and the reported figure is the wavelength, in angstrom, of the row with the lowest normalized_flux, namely 4193.61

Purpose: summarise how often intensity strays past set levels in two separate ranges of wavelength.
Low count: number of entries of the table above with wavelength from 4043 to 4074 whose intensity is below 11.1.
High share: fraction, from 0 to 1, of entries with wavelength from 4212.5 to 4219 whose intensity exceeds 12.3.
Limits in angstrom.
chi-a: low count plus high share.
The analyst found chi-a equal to 0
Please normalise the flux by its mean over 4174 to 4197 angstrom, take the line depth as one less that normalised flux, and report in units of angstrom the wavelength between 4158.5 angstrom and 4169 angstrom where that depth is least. 4159.00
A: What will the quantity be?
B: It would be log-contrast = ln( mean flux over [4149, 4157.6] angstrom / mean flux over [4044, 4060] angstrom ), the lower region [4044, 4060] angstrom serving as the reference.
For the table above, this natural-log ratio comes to -0.47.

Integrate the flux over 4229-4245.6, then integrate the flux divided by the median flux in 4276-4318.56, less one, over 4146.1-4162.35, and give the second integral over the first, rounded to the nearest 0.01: 0.01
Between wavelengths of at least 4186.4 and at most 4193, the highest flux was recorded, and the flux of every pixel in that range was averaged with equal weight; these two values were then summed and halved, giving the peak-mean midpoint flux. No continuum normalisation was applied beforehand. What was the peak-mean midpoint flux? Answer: 11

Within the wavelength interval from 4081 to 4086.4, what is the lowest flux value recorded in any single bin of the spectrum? 23.8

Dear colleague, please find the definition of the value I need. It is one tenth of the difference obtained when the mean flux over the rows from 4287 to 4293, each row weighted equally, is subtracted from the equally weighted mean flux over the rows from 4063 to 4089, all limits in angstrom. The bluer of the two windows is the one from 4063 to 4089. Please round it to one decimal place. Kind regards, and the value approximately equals 1.4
